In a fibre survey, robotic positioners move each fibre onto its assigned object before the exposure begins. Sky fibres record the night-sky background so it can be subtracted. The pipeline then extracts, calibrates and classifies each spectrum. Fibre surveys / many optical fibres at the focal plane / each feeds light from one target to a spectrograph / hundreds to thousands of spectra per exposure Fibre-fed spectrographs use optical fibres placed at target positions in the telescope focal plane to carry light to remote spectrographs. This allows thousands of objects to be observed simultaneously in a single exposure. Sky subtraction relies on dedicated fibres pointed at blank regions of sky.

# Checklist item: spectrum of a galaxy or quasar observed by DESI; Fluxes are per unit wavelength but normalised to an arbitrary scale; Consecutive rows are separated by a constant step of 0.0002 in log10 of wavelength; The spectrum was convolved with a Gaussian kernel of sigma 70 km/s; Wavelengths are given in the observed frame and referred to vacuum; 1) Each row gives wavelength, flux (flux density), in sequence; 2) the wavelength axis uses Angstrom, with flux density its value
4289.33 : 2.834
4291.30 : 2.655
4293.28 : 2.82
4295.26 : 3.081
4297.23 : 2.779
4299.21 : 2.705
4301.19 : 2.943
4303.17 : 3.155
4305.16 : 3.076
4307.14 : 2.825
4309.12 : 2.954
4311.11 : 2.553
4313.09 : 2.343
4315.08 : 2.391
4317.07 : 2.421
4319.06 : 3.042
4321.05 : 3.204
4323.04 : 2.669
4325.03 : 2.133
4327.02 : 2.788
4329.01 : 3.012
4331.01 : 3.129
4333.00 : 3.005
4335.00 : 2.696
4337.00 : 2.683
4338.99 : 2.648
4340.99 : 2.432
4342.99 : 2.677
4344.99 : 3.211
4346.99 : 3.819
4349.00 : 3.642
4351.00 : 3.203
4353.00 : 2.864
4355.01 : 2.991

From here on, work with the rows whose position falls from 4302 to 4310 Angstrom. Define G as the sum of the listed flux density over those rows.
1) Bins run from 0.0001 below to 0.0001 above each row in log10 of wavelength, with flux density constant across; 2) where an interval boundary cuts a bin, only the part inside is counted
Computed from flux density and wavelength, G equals 12.0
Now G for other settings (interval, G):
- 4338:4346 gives 11.0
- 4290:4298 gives 11.3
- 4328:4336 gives 11.8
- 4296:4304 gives 11.6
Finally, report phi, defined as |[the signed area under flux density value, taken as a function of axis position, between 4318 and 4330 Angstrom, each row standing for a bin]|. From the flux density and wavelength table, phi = 34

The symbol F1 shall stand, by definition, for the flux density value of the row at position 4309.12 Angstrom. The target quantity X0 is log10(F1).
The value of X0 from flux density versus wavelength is 0.47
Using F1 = 2.954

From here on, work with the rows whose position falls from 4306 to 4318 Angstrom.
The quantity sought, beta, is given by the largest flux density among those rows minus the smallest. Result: 0.6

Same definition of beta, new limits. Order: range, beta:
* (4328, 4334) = 0.1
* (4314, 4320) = 0.7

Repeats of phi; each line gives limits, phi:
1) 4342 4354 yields 39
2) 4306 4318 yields 31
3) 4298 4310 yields 35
